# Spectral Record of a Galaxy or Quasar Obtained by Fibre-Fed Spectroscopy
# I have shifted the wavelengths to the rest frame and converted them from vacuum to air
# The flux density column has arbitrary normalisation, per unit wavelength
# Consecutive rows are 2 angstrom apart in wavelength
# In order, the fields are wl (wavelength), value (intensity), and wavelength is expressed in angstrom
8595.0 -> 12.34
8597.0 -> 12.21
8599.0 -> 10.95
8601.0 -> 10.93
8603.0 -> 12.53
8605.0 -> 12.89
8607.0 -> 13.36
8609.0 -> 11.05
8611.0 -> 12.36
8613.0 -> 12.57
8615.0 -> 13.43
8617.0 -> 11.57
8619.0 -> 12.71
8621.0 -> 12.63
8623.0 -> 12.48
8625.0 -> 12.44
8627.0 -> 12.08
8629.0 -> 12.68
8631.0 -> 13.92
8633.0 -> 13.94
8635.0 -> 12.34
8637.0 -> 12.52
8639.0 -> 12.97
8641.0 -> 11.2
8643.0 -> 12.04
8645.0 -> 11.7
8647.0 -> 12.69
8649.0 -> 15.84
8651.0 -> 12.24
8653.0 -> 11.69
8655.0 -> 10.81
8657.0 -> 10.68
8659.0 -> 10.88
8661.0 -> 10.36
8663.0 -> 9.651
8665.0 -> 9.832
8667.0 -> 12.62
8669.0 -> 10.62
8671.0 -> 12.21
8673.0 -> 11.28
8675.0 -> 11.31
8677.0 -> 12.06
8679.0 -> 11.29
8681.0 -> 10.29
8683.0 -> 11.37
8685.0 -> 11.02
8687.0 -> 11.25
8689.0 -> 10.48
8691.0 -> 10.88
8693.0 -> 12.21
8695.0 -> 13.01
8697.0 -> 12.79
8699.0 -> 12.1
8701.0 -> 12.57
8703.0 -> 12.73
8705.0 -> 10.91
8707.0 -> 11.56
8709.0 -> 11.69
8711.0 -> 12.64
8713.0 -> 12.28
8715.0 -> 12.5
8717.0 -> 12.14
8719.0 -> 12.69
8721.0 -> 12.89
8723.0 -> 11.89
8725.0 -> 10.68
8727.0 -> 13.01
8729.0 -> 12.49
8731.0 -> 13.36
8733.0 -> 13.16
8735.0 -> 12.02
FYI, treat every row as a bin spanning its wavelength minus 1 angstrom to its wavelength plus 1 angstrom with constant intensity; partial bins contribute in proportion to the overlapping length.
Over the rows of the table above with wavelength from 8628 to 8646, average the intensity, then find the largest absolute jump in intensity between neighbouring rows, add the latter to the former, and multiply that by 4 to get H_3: 57.4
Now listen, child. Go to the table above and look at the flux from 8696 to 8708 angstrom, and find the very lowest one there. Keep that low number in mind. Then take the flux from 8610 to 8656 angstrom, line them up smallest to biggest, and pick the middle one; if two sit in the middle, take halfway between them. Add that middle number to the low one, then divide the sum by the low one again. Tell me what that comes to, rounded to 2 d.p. 2.14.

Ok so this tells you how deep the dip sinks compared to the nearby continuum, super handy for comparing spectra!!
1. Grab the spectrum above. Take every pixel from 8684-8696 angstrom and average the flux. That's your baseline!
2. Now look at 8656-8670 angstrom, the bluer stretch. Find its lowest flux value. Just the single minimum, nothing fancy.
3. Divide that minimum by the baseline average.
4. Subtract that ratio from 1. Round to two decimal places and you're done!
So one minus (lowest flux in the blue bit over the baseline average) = 0.16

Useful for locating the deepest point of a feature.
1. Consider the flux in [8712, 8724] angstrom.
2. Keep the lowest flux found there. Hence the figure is 11.89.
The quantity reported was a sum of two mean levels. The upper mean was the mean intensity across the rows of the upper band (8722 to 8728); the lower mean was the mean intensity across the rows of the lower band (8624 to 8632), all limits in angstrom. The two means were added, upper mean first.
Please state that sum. 24.6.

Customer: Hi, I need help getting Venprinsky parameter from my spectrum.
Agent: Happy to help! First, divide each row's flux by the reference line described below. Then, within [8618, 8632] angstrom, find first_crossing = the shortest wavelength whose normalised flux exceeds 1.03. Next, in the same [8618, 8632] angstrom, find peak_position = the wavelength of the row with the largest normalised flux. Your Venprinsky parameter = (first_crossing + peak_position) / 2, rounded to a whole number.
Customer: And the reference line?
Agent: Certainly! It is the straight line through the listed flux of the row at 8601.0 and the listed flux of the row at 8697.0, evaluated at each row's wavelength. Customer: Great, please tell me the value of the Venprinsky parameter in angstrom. 8625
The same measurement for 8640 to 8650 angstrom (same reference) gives 8648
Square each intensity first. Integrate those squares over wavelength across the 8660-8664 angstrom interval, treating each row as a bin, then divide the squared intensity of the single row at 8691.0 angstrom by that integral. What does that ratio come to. 0.30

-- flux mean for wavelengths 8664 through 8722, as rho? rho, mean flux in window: 11.8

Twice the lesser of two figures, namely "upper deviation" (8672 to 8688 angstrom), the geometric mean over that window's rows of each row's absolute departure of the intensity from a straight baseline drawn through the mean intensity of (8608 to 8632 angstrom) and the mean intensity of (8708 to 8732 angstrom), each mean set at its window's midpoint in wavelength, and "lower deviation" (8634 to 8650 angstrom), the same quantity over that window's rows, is 0.85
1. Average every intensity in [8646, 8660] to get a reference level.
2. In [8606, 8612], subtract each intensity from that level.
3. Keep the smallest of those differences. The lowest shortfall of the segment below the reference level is -1.2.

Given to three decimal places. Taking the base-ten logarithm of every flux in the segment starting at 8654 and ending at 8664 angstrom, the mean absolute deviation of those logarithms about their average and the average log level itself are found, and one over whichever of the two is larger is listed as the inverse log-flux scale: 0.981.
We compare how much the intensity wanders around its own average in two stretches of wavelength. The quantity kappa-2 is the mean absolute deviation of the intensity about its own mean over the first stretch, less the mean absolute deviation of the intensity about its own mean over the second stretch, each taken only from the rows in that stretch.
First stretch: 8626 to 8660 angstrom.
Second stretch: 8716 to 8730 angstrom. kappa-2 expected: 0.4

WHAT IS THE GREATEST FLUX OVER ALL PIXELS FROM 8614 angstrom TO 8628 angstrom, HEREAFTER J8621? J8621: 13.43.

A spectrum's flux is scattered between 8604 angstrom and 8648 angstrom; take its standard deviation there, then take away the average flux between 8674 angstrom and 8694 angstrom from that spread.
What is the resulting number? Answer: -10.5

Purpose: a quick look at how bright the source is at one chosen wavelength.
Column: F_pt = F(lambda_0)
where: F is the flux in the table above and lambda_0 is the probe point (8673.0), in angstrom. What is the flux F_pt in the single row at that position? 11.28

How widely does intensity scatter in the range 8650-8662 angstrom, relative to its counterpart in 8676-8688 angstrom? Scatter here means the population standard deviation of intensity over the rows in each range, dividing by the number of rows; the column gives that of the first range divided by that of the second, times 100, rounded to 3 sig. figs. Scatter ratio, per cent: 124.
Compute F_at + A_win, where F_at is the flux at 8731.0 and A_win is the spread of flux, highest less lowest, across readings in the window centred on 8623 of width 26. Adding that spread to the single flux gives 15.7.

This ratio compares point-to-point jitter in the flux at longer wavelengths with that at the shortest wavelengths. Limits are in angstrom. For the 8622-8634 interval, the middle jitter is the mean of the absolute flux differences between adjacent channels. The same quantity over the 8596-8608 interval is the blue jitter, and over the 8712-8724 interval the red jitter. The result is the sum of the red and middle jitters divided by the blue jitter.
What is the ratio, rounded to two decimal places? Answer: 1.24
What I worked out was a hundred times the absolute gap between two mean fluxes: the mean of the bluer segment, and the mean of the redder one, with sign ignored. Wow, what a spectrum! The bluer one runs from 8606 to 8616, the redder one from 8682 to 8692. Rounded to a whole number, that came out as 155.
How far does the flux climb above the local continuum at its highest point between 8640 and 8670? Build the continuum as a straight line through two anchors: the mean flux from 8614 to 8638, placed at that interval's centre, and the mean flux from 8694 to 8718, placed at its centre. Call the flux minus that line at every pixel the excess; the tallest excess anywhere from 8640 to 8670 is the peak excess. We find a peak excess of 3.25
